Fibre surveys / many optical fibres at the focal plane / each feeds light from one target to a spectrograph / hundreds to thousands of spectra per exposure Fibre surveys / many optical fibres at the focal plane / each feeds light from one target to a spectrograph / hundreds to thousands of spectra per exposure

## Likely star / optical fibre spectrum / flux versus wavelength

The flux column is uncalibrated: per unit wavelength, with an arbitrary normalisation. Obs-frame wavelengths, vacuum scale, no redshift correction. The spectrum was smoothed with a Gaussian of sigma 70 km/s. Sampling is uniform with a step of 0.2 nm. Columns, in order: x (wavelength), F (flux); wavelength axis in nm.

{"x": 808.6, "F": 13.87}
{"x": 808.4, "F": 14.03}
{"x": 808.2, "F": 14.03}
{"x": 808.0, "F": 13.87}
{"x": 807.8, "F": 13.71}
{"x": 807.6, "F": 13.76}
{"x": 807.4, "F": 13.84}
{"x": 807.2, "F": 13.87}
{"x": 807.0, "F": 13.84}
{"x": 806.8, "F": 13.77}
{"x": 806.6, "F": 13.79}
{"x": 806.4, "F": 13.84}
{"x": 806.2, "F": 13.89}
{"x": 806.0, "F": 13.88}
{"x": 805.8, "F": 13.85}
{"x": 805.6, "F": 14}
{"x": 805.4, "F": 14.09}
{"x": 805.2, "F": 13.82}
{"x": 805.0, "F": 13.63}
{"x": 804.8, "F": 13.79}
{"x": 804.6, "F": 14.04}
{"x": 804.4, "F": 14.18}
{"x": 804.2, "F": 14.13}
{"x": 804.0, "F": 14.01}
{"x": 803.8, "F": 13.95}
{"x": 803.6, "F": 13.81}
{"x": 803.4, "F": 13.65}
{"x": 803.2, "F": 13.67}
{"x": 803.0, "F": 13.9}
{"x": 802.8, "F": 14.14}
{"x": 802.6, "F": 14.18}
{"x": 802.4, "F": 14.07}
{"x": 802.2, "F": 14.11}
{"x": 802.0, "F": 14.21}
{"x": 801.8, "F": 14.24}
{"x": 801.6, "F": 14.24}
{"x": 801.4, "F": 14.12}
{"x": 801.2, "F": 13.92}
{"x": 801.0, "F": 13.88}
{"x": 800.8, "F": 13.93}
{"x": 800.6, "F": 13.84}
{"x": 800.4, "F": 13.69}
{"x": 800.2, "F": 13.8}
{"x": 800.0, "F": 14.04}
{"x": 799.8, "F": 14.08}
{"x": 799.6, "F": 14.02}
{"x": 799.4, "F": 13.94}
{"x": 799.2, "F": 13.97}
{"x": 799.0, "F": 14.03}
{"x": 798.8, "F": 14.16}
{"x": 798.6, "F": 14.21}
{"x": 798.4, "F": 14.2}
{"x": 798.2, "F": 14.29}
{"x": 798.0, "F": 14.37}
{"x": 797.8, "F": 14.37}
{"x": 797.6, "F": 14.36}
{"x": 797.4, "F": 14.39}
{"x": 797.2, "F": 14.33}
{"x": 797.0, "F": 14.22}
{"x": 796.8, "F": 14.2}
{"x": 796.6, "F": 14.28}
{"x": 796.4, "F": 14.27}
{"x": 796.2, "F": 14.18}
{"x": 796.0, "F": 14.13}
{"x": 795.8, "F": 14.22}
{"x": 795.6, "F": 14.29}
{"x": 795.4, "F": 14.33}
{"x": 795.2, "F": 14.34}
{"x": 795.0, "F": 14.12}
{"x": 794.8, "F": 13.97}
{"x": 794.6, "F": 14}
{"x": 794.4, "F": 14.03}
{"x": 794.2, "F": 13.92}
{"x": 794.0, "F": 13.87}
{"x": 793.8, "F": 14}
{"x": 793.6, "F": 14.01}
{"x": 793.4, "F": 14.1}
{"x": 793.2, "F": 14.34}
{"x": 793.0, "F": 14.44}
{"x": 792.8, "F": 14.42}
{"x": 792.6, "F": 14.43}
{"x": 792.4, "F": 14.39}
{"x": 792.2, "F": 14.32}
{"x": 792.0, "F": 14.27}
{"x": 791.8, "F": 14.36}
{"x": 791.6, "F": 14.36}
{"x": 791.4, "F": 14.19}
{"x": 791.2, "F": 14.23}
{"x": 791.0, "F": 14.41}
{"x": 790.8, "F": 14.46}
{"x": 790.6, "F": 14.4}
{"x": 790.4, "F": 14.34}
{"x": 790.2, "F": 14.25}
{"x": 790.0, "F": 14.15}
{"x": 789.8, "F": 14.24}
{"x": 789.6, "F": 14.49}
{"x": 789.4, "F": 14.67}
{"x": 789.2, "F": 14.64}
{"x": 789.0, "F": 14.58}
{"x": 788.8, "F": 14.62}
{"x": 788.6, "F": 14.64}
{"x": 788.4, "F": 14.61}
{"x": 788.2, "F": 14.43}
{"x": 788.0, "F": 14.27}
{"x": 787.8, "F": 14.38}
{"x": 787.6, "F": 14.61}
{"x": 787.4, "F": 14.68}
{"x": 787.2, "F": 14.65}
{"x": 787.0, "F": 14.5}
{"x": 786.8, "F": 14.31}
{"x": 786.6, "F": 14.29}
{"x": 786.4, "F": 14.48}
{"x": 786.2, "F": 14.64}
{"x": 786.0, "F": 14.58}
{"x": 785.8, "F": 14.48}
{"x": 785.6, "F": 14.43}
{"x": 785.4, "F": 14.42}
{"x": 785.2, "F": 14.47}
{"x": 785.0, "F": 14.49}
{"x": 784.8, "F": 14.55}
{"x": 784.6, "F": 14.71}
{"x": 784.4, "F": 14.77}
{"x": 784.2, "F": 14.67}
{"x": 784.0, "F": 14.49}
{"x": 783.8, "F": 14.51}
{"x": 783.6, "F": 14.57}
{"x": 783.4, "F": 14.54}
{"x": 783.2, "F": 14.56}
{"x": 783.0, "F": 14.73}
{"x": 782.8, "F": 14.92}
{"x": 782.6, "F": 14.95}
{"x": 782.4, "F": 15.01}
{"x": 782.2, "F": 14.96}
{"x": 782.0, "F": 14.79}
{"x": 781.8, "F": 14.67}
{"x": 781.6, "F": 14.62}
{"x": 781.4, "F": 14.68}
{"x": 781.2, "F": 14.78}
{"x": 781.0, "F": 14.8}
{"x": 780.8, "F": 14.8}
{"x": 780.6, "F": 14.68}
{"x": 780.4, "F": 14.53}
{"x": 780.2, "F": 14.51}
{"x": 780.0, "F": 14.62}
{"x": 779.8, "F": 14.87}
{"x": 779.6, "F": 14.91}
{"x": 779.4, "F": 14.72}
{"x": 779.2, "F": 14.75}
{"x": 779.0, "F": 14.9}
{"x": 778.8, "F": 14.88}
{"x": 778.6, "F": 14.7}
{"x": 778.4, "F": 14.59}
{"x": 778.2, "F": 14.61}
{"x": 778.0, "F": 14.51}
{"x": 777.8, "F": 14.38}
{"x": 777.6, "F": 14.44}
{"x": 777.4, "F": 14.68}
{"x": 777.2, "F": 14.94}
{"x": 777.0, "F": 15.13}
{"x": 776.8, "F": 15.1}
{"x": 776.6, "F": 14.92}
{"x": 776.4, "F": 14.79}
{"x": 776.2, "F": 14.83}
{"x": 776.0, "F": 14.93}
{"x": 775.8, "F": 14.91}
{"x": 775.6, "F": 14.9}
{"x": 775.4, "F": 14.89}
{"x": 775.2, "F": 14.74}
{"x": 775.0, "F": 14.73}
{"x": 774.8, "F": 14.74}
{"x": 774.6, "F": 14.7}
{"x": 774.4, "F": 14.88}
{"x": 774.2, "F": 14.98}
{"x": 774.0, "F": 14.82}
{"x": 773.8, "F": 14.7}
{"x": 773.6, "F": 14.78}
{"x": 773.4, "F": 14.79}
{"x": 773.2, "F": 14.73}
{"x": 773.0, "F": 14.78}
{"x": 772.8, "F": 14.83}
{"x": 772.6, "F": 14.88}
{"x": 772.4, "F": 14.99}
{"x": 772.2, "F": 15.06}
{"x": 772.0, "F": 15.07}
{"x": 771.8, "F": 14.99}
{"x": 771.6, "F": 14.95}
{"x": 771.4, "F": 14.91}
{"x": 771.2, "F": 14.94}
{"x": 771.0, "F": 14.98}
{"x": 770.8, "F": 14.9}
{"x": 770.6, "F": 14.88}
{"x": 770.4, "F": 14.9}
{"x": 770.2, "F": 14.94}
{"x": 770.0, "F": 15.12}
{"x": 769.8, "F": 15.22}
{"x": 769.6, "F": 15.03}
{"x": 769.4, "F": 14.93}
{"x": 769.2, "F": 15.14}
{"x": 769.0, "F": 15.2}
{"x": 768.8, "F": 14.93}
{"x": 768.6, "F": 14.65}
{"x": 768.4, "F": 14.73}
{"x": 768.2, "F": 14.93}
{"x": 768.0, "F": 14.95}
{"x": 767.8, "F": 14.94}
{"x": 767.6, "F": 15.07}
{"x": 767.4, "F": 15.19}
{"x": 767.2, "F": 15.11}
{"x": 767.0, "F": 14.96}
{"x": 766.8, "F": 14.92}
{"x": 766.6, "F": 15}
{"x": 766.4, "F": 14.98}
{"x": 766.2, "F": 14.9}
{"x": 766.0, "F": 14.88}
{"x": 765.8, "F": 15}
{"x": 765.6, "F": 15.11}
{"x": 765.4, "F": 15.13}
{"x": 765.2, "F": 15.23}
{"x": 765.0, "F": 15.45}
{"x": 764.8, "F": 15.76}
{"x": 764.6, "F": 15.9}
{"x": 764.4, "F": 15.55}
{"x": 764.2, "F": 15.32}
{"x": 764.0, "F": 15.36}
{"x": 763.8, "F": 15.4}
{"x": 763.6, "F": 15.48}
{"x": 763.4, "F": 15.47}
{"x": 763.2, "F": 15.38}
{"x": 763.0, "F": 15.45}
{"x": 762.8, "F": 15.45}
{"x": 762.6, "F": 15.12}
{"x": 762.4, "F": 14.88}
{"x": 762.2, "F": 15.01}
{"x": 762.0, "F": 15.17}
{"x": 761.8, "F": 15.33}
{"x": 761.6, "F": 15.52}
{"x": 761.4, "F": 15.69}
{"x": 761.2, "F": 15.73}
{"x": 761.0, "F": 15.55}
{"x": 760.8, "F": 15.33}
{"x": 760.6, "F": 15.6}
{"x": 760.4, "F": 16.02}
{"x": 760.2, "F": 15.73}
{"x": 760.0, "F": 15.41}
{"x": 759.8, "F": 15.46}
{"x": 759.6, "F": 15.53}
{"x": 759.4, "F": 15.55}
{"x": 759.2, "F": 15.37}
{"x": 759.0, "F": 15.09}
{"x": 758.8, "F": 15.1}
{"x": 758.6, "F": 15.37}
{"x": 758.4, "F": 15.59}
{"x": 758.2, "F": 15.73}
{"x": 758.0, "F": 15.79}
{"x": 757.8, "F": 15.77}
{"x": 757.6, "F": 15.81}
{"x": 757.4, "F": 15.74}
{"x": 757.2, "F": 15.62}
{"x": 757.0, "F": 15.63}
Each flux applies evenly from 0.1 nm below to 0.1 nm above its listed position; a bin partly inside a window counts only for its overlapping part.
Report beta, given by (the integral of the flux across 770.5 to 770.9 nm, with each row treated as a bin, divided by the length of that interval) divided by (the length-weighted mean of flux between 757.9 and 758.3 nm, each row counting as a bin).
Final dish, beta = 0.94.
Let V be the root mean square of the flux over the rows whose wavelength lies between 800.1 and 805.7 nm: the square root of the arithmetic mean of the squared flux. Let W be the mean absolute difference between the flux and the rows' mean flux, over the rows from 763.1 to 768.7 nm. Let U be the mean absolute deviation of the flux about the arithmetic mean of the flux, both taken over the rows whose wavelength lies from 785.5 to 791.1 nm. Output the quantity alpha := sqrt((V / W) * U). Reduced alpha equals 2.7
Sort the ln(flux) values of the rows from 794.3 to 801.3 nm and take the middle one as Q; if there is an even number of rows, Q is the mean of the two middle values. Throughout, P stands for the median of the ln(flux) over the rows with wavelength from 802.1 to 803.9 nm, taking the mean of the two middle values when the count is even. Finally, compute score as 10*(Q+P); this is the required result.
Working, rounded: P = 2.64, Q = 2.65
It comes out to 52.9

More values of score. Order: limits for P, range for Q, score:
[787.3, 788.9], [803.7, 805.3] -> 53.2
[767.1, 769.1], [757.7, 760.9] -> 54.5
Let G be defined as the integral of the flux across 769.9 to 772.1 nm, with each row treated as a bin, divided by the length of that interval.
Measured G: 15.0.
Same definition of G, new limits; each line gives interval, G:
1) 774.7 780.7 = 14.8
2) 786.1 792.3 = 14.4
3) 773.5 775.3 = 14.8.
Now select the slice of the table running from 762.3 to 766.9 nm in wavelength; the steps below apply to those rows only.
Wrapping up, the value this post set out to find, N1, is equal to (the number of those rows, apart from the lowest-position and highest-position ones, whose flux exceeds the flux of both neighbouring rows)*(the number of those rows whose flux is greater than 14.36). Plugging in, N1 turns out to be 69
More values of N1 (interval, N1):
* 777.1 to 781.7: 69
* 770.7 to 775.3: 115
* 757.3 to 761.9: 115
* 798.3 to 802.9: 0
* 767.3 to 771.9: 92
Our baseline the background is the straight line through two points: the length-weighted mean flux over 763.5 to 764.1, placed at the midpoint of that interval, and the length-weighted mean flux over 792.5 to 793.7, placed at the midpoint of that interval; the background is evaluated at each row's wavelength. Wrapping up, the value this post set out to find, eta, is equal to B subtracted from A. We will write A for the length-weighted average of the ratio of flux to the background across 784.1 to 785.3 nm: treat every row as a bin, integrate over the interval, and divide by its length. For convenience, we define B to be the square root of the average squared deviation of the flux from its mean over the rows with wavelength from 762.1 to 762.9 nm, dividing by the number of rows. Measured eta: 0.79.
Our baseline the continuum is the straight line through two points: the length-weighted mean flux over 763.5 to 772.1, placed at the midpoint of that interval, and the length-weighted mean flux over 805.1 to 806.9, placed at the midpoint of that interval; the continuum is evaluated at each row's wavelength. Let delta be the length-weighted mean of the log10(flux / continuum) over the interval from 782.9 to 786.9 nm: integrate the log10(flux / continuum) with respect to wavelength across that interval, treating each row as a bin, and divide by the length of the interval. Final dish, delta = -0.0005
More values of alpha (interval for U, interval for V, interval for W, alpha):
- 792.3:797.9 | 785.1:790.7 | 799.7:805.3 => 3.6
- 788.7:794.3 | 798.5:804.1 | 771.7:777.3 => 4.7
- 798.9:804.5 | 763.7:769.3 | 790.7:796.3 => 3.7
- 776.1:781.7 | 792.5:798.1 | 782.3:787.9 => 3.9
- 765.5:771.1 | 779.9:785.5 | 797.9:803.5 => 3.1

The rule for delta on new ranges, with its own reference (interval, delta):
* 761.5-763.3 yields -0.0002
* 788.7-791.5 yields 0.0006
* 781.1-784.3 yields 0.0028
